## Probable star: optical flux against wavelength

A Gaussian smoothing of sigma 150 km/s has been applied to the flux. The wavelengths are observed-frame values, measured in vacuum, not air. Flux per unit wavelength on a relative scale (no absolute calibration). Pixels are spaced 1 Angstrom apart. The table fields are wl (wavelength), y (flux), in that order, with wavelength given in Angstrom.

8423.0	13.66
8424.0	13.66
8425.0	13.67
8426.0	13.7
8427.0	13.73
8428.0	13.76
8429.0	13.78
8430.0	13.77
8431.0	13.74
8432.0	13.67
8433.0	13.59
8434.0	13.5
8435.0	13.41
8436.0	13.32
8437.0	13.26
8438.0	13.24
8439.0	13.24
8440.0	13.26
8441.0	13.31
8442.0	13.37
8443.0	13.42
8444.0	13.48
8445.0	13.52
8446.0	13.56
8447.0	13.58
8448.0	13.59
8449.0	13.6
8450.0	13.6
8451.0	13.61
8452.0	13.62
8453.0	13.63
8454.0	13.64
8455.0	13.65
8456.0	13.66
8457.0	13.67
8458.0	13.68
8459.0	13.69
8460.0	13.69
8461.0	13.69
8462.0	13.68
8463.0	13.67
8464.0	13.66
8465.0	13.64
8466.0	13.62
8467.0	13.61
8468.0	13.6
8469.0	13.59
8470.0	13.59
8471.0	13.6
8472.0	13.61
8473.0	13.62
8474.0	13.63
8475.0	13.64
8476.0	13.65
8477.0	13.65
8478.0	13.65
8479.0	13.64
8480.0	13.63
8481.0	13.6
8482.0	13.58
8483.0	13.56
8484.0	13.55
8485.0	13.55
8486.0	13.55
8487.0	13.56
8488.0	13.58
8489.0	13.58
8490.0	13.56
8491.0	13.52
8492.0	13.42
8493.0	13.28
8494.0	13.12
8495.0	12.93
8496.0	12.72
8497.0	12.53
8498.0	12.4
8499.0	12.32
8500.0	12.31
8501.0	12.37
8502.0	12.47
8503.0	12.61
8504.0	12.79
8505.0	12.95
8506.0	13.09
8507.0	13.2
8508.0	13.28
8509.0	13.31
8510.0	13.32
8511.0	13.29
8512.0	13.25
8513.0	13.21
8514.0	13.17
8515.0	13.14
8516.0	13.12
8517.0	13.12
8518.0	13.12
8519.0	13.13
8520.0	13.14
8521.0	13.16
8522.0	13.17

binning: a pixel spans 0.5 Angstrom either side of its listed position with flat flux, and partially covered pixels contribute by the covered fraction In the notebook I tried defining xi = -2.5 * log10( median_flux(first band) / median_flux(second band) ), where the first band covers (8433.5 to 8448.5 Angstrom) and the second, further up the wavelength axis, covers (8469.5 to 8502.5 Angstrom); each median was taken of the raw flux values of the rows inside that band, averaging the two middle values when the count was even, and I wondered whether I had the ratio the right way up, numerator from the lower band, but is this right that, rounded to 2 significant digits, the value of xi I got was 0.012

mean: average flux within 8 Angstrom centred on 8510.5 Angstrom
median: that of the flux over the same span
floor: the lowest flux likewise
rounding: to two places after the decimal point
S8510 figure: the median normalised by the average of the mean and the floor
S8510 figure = 1.00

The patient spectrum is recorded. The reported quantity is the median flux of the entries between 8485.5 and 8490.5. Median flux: 13.56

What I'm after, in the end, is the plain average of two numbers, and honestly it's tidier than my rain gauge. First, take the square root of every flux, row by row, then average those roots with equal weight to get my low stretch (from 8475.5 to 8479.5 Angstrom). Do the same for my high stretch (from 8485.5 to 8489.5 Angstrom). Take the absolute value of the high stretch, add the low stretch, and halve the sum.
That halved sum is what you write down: 3.69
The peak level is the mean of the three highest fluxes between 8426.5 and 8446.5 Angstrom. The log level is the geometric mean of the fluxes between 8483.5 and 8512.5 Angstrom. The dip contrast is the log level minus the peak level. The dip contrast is -0.69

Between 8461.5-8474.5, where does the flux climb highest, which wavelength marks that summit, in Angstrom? 8462.0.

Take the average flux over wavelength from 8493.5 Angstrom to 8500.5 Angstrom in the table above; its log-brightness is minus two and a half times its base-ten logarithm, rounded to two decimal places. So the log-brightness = -2.75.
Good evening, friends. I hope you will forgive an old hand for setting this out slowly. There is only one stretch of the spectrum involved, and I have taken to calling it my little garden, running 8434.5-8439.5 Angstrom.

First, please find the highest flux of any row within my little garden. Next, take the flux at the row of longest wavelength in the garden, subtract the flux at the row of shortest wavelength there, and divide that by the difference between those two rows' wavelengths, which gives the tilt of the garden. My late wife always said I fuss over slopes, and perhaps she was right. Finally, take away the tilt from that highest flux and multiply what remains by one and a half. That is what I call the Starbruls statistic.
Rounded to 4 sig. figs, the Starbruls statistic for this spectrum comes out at 20.18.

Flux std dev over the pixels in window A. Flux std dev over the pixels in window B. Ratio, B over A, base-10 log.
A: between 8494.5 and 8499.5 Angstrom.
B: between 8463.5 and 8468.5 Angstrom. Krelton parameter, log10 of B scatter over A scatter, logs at -1.0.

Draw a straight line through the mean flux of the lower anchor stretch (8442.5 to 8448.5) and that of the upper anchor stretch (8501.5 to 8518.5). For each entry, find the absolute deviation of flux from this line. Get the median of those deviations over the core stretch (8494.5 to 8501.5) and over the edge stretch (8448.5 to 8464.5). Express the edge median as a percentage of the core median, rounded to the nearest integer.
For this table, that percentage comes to 28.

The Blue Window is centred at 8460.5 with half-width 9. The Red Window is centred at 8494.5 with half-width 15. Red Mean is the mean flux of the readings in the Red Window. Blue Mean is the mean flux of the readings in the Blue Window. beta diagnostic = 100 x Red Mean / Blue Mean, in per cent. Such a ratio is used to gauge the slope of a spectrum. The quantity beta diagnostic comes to 96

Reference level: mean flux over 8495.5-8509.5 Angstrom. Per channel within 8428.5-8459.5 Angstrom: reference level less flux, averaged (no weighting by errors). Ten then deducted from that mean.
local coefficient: -10.8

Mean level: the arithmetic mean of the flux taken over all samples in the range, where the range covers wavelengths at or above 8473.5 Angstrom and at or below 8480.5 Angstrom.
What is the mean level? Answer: 13.6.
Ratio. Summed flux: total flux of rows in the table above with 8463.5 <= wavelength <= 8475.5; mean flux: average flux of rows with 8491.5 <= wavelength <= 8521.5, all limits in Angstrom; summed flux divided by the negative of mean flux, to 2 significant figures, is -13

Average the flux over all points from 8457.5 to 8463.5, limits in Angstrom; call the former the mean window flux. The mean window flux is 13.7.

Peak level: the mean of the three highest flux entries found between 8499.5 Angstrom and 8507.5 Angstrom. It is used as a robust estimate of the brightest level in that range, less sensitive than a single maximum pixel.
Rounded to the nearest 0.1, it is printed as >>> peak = 13.1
